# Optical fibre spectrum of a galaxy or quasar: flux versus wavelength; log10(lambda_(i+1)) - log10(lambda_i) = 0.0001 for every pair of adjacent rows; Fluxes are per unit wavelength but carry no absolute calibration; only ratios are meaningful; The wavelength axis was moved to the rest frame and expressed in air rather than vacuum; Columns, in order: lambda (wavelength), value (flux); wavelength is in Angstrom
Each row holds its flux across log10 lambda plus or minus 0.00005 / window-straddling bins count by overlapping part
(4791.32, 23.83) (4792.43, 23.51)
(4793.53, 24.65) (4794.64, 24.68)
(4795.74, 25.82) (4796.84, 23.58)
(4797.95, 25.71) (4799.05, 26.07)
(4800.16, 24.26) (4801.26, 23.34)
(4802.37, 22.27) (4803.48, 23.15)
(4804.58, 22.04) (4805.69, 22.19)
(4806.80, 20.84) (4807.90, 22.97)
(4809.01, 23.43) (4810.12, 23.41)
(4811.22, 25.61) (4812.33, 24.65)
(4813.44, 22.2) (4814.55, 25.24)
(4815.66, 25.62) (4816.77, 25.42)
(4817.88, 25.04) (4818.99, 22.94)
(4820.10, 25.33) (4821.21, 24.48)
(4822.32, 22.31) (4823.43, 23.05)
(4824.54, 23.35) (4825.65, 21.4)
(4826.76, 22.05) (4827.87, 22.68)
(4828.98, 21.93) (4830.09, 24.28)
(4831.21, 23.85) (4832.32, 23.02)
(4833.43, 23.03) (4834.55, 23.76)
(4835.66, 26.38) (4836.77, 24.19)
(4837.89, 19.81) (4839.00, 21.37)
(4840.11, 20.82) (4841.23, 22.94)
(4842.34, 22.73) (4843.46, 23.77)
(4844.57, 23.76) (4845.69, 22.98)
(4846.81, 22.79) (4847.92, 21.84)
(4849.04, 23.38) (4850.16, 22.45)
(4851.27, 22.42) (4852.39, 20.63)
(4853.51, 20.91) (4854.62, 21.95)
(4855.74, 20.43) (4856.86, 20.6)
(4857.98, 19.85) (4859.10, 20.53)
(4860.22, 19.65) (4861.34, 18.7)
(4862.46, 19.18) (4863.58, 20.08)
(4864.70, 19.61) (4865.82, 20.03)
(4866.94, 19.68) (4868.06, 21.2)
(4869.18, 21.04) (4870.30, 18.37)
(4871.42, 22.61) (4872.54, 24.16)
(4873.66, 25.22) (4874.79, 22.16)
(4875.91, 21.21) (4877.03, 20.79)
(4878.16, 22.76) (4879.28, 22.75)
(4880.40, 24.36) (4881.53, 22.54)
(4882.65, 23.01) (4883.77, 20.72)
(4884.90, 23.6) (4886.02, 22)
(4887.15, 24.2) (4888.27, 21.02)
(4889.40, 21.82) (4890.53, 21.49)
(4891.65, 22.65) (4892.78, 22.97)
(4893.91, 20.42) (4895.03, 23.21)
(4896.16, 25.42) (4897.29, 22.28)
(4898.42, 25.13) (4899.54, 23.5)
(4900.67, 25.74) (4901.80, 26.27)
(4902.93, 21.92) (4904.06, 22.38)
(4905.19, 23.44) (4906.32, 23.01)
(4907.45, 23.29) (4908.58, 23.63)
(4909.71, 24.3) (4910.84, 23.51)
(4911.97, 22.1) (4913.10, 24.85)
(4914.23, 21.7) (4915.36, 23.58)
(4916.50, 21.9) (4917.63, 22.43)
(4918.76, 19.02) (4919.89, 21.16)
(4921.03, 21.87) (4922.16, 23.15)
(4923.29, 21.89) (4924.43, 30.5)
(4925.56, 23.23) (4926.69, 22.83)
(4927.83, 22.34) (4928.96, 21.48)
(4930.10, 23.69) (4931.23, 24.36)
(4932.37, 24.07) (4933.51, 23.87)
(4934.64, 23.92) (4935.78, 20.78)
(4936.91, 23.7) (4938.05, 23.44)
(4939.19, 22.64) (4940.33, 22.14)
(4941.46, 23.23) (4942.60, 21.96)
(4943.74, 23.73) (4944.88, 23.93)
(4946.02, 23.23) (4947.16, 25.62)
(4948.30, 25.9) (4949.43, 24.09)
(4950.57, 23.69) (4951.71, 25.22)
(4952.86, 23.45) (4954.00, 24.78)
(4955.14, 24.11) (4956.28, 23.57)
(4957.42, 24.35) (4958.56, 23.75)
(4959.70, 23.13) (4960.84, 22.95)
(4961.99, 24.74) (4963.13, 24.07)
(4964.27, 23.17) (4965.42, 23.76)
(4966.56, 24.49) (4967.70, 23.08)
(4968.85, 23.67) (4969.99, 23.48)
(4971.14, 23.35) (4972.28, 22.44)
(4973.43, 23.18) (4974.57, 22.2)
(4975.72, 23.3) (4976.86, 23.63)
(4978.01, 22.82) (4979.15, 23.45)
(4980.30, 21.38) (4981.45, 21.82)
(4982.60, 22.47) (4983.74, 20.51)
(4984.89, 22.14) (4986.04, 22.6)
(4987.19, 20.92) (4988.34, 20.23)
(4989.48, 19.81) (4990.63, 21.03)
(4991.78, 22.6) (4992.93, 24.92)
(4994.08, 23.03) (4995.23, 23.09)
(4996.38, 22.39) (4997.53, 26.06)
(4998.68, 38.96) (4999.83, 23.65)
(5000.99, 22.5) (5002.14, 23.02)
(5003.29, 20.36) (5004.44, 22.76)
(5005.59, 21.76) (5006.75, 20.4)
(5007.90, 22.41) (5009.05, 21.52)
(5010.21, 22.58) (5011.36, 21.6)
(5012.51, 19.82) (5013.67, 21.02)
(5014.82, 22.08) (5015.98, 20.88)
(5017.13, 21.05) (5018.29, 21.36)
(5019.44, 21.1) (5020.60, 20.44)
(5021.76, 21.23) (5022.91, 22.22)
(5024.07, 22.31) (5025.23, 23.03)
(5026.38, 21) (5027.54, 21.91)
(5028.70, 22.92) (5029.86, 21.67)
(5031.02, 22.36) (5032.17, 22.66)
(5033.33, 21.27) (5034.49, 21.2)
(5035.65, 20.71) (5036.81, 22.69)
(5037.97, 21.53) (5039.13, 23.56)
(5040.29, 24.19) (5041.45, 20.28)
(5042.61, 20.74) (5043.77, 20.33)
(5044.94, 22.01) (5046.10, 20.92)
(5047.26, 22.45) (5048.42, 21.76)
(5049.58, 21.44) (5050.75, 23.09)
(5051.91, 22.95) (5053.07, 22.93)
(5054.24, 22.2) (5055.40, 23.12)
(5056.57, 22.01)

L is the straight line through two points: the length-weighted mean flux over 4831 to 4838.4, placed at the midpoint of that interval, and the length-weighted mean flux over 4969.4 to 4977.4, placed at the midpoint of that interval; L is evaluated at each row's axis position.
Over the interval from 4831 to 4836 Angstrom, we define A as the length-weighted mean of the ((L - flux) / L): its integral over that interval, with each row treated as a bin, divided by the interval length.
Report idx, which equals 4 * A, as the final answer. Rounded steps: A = -0.020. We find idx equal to -0.08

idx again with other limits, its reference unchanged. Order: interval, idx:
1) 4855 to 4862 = 0.58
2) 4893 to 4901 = -0.05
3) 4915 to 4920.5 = 0.29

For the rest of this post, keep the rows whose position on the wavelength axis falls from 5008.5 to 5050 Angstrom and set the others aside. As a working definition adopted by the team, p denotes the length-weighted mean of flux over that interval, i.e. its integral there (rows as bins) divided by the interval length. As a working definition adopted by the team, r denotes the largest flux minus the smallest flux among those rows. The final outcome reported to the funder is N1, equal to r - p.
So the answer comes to -17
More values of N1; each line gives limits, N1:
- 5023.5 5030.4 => -20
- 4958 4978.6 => -21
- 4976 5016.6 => -3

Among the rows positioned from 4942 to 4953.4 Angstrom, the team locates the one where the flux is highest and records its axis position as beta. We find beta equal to 4948.30 Angstrom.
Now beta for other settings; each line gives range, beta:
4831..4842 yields 4835.66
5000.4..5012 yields 5002.14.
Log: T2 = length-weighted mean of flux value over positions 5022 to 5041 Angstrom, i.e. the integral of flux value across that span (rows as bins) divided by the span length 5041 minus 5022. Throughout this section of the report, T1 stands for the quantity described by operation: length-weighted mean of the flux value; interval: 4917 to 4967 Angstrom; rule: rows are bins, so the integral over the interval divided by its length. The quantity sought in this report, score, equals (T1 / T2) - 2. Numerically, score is -0.94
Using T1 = 23.5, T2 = 22.2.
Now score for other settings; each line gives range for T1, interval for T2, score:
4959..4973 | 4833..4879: -0.92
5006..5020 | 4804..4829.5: -1.09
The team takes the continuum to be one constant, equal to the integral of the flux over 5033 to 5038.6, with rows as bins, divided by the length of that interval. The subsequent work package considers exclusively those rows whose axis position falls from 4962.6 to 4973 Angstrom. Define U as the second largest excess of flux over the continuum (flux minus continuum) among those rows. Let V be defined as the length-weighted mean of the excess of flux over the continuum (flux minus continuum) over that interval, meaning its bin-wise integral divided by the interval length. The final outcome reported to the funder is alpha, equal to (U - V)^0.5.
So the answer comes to 0.76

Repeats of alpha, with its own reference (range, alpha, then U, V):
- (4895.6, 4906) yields 1.33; 4.2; 2.5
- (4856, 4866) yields 0.85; -1.0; -1.7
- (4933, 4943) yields 1.00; 2.4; 1.4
